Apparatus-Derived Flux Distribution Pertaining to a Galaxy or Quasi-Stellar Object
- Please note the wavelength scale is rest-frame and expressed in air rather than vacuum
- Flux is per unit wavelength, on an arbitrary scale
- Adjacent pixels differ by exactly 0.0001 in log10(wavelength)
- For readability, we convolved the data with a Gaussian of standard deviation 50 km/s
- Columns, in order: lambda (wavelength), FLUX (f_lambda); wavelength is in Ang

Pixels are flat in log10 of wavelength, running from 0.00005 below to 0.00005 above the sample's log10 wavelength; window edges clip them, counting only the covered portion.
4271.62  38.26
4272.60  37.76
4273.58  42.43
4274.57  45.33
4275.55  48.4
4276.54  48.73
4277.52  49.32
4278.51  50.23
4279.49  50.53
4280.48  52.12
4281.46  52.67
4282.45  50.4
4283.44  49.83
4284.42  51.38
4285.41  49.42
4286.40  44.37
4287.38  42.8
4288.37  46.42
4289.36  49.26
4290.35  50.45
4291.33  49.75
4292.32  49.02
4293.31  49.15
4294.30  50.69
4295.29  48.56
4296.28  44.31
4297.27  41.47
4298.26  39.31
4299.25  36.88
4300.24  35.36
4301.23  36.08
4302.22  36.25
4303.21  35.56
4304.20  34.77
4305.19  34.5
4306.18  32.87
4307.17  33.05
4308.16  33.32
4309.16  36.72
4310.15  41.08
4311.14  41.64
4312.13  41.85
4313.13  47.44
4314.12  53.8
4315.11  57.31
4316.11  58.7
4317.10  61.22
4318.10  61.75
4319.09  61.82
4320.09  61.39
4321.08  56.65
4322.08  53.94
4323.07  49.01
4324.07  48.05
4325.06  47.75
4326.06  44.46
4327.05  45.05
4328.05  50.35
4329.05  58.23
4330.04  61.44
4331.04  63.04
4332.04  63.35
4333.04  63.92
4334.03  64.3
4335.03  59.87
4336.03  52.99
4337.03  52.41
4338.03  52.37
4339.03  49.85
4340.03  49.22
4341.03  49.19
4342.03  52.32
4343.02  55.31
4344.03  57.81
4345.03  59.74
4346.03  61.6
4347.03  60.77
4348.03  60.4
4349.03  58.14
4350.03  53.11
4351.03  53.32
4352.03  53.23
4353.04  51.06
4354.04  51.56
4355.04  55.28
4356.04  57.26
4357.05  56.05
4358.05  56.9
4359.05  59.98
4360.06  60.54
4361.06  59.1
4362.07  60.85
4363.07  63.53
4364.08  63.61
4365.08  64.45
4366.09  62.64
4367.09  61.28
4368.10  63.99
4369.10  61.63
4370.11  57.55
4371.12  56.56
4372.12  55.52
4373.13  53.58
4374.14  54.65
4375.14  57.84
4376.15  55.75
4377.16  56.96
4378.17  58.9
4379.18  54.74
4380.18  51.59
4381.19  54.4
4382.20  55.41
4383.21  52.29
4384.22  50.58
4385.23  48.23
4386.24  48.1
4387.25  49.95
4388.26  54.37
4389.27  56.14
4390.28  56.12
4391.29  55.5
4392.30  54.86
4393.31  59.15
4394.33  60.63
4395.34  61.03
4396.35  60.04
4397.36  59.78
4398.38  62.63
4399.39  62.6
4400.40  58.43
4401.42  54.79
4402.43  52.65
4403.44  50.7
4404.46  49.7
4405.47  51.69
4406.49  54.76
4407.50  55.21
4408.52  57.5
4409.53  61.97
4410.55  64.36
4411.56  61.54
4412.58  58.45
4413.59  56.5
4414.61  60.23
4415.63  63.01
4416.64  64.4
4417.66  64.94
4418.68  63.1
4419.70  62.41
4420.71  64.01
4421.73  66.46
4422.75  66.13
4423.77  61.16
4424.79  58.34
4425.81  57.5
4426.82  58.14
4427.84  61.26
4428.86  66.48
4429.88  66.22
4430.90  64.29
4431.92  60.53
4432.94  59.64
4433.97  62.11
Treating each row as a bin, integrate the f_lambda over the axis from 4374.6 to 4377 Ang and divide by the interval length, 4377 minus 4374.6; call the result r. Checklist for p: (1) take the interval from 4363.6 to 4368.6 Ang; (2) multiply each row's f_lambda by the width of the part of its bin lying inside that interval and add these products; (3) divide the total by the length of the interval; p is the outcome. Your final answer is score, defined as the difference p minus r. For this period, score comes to 6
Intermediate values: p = 63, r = 56.8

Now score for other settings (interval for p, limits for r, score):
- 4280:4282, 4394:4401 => -8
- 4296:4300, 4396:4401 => -21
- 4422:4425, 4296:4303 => 24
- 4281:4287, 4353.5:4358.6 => -6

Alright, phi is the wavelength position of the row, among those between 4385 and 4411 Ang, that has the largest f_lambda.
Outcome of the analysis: 4410.55 Ang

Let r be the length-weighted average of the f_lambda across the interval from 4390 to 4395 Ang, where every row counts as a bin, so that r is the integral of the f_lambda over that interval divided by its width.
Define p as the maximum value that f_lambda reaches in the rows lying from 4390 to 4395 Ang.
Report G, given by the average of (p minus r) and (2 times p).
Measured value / 62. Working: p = 60.63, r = 57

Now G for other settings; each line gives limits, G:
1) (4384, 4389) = 56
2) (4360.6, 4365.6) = 66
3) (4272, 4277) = 51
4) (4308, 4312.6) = 43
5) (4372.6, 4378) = 59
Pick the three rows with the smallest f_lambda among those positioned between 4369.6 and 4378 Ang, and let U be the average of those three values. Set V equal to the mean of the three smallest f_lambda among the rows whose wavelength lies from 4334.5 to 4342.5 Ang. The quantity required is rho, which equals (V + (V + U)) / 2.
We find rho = 77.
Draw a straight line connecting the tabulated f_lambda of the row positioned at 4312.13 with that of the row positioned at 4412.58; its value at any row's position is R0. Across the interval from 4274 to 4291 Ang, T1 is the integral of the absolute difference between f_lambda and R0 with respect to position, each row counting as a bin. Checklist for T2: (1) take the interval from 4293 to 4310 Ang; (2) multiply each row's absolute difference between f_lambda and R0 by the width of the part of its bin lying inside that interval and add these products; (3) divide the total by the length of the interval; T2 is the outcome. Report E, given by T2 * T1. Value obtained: 1158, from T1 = 203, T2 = 5.7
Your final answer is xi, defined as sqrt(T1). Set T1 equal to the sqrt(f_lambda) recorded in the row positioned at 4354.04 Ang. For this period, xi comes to 2.68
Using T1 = 7.2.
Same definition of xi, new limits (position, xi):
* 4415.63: 2.82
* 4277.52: 2.65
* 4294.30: 2.67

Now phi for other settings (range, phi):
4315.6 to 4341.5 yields 4334.03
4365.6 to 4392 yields 4368.10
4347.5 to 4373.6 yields 4365.08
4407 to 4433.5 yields 4428.86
